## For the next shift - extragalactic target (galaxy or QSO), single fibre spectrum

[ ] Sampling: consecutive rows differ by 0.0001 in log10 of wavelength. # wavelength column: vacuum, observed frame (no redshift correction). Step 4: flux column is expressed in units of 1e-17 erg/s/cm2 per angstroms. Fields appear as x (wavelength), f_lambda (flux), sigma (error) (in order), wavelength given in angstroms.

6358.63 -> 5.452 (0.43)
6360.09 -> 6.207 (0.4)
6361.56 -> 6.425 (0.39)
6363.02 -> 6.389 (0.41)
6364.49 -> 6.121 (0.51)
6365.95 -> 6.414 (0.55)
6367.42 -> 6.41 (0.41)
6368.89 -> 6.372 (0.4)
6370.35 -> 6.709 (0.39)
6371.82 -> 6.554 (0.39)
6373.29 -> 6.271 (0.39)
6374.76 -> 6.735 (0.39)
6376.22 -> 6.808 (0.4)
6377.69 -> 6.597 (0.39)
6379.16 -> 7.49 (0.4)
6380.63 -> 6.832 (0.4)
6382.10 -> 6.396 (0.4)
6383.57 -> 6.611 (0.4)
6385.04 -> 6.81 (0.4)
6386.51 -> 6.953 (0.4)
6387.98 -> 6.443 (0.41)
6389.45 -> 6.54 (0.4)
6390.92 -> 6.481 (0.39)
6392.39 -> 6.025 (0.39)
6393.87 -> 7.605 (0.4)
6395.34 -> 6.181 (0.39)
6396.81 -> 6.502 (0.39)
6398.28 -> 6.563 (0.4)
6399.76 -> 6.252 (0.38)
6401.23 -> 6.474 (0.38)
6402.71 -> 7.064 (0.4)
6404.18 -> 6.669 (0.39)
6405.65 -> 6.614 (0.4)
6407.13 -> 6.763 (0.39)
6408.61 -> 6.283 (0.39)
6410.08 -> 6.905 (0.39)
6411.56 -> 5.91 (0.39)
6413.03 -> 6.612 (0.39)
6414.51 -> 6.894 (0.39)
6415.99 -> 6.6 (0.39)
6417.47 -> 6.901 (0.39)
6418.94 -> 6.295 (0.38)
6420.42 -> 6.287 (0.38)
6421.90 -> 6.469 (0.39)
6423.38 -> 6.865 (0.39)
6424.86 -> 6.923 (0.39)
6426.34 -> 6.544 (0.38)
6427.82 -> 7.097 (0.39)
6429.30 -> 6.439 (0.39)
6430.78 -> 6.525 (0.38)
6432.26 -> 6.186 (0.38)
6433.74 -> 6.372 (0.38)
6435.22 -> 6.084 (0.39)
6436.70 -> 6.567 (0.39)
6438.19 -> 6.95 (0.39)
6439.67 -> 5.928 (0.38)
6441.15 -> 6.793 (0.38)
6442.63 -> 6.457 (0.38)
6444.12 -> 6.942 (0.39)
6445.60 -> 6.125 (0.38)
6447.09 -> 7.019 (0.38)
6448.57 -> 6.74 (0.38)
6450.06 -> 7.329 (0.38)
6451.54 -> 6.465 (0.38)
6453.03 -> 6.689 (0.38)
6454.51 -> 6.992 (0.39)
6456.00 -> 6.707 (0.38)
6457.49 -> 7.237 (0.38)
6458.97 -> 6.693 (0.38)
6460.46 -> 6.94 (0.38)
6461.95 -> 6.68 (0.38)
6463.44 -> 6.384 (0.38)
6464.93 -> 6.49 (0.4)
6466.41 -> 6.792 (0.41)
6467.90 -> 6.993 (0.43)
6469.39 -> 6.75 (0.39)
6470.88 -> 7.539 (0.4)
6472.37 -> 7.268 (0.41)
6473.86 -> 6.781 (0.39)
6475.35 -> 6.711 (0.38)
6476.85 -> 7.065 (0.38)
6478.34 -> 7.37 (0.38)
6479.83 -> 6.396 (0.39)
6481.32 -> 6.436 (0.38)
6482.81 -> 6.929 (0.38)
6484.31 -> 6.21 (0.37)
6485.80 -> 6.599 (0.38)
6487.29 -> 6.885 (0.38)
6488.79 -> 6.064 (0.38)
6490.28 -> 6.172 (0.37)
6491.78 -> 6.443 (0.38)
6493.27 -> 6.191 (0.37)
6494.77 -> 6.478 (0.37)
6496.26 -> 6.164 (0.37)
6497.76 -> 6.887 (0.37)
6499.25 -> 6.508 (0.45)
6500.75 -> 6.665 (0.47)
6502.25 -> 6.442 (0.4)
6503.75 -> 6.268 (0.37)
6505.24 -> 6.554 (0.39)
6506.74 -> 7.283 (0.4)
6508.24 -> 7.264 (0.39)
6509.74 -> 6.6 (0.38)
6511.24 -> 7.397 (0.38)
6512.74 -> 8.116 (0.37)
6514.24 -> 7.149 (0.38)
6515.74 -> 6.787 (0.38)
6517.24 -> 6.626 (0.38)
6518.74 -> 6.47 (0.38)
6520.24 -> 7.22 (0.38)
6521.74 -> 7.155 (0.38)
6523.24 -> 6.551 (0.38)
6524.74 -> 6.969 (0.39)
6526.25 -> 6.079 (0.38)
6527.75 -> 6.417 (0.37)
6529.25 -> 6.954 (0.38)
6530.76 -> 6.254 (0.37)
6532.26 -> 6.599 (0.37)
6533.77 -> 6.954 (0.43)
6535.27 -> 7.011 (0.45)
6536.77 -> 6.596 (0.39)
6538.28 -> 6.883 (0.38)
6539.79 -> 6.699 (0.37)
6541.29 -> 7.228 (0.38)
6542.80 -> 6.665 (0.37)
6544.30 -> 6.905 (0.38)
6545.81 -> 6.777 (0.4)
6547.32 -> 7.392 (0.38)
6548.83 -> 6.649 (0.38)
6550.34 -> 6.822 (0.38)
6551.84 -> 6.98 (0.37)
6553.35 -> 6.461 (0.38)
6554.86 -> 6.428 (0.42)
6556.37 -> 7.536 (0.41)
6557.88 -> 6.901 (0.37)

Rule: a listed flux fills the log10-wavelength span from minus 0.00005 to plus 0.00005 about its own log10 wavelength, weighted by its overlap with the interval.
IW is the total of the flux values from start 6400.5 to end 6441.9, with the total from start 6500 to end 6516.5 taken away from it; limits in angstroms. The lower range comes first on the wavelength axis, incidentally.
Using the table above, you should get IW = 107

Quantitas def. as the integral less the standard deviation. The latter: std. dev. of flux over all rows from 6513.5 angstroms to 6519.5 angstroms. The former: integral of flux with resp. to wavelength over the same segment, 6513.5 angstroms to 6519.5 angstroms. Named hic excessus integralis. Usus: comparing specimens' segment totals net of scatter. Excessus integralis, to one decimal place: 40.3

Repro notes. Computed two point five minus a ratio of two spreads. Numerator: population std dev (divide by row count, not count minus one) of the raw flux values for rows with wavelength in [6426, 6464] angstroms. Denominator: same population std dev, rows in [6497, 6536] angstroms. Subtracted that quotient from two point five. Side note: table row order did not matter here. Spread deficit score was 1.69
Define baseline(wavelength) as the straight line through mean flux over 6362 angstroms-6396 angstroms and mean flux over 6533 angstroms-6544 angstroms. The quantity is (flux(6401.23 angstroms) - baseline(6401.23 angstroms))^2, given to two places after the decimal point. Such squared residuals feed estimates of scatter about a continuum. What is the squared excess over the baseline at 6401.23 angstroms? 0.03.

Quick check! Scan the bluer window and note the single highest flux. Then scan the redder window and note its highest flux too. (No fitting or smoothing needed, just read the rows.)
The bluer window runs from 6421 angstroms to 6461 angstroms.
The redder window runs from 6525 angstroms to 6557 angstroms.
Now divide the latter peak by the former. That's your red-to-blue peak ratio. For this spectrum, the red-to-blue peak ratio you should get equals 1.028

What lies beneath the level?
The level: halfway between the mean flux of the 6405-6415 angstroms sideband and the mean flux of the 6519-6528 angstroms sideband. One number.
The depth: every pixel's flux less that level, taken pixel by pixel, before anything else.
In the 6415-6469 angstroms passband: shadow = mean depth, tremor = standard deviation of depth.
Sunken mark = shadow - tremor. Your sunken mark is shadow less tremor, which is -0.32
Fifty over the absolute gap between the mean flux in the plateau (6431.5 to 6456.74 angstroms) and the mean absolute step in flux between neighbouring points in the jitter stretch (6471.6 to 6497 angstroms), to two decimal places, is 8.03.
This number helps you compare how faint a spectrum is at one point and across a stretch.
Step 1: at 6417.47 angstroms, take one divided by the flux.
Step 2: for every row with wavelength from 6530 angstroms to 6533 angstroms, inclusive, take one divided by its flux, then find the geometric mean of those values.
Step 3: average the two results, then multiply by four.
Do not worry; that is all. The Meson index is 0.601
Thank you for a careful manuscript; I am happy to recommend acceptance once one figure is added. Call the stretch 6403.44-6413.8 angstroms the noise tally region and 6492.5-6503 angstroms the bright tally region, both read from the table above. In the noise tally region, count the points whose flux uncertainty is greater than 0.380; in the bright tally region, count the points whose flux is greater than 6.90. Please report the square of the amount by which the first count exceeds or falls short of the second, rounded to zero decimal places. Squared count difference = 49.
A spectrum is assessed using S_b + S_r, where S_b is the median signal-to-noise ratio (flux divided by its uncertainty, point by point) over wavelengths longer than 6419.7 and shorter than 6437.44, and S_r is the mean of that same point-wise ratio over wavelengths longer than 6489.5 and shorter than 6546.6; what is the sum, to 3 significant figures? 34.3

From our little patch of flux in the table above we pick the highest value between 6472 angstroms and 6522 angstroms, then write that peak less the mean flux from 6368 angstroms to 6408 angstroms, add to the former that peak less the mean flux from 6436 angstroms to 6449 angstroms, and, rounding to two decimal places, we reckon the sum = 2.98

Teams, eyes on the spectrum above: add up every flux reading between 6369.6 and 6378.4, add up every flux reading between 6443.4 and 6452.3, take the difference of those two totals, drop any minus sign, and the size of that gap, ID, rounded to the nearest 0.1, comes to 0.9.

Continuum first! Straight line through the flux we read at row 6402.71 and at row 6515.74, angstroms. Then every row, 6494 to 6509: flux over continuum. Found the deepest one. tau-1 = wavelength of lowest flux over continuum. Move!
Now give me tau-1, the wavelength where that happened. 6496.26 angstroms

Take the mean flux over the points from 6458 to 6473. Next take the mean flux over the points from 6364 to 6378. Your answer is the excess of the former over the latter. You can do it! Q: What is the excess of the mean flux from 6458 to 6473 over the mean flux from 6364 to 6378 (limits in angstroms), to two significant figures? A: 0.35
